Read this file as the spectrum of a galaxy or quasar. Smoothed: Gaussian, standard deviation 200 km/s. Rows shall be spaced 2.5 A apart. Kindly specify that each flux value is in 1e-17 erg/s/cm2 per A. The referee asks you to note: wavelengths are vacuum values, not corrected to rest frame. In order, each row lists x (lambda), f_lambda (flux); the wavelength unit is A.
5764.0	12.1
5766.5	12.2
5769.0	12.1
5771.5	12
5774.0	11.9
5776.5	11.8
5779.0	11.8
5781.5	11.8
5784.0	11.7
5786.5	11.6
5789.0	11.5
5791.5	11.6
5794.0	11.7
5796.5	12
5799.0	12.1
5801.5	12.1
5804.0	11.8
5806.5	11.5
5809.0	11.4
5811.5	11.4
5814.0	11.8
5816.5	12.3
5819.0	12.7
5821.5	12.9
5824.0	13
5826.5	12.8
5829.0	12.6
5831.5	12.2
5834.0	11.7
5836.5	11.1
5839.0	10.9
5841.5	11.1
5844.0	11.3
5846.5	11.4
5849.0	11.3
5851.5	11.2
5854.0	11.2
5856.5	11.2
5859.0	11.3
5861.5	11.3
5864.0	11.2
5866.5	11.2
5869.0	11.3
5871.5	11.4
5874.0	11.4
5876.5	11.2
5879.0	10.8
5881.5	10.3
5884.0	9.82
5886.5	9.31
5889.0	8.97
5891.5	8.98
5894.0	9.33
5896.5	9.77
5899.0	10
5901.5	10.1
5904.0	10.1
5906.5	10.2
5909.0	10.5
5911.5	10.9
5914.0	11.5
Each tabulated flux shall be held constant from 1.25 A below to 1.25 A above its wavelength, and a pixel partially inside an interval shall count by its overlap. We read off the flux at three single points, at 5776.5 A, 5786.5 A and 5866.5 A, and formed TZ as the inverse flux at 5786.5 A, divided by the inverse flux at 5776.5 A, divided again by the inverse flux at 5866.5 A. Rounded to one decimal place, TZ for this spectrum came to 11.4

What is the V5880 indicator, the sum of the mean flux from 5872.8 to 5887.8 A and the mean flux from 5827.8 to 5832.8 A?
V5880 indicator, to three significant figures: 22.9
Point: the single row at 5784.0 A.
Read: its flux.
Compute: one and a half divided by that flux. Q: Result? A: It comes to 0.128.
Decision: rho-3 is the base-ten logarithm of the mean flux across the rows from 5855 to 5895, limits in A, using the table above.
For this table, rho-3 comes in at 1.02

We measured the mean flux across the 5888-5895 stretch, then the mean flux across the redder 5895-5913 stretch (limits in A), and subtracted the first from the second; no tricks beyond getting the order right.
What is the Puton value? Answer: 1.1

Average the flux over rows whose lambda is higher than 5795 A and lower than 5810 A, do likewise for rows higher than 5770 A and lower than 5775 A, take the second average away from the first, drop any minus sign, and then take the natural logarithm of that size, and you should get -2.0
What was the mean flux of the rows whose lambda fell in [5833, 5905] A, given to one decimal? 10.7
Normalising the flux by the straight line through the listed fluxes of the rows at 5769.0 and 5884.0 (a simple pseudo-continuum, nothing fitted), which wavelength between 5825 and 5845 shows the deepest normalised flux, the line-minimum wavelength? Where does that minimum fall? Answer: 5839.0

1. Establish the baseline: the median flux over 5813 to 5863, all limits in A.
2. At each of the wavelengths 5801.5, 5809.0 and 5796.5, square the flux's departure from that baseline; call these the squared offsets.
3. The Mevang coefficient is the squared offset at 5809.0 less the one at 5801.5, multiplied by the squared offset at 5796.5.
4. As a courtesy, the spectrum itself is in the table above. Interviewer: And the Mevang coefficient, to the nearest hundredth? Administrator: -0.24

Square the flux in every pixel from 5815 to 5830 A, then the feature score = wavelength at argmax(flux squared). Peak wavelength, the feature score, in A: 5824.0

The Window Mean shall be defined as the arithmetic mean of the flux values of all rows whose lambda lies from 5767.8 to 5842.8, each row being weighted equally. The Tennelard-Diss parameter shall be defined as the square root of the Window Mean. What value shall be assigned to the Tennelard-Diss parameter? 3.45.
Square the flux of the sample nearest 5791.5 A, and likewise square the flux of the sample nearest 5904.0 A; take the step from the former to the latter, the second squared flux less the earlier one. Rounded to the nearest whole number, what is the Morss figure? -33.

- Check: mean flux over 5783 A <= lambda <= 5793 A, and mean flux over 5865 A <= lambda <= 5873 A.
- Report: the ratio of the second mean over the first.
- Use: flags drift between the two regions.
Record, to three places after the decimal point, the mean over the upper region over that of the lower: 0.974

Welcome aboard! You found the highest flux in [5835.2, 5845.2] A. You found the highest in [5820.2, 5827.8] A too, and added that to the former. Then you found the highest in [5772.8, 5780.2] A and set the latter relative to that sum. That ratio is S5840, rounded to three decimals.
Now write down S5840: 0.490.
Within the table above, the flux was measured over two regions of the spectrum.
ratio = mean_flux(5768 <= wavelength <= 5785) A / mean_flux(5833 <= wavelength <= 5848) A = 1.06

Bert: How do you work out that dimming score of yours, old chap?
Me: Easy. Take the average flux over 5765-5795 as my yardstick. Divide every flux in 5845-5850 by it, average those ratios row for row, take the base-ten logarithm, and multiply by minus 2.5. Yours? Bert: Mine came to 0.043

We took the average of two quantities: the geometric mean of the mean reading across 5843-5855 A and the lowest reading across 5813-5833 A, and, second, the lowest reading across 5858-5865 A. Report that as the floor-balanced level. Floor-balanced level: 11.4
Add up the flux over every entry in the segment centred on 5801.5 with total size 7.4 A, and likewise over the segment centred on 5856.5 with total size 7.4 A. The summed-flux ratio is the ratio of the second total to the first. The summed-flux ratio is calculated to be 0.94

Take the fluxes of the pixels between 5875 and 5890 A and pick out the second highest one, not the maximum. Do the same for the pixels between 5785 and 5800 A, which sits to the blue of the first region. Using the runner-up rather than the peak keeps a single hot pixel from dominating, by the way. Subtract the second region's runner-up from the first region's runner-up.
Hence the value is -1.2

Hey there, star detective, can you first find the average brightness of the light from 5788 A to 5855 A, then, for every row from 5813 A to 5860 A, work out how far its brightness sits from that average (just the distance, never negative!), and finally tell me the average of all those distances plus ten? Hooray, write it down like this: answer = 10.6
